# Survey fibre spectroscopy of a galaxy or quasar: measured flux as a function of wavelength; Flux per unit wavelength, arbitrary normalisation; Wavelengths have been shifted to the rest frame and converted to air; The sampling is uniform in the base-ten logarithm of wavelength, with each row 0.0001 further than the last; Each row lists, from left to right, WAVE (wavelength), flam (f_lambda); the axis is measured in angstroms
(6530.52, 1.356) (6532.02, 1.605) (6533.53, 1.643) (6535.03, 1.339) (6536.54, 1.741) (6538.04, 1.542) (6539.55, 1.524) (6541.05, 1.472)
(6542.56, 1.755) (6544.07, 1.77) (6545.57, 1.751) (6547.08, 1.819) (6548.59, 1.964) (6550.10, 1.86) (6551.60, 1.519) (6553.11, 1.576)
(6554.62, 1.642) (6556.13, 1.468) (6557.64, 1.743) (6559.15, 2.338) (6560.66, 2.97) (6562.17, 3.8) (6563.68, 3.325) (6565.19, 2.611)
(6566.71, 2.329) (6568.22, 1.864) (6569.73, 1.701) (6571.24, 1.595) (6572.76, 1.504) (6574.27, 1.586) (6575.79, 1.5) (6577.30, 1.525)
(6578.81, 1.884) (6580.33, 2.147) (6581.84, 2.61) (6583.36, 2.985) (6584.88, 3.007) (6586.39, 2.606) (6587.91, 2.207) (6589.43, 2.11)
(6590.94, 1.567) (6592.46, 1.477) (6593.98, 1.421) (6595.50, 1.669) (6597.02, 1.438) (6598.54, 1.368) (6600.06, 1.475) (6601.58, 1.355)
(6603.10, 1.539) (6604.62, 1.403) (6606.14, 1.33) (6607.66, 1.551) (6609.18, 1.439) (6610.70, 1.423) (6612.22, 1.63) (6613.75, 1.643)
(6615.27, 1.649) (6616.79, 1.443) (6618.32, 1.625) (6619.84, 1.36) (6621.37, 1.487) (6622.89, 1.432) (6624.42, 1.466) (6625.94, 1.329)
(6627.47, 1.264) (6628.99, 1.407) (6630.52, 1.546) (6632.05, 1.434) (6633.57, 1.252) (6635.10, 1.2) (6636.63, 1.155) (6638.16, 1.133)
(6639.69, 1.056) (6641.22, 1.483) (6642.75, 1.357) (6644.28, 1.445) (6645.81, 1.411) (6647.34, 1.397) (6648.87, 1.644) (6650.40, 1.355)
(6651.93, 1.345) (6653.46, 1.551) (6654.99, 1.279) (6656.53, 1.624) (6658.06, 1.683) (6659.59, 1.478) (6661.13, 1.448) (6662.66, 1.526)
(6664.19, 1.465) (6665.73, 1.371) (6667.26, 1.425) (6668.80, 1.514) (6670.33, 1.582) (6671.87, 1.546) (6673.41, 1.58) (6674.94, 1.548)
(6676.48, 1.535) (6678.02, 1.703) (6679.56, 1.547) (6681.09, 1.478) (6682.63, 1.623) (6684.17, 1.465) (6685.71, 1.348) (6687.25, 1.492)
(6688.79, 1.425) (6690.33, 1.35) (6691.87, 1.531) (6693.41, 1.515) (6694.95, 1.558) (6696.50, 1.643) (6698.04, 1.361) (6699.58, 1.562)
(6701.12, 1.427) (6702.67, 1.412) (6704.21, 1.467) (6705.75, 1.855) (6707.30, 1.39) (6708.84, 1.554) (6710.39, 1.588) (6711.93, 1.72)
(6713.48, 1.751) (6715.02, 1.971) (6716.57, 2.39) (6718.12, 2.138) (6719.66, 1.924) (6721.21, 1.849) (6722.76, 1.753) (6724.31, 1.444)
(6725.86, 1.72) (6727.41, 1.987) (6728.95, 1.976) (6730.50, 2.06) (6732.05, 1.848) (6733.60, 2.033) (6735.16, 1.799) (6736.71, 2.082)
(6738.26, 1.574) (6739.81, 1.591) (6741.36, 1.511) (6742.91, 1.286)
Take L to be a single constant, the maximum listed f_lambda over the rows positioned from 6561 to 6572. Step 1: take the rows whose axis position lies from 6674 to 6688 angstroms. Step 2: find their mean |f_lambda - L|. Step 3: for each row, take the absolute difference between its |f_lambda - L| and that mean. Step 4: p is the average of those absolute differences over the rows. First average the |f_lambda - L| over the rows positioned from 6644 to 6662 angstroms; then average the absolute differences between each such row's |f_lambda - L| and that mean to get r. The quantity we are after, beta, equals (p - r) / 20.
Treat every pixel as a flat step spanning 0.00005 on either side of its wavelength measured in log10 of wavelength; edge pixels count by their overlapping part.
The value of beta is -0.002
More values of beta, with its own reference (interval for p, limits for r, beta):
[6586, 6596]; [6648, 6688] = 0.015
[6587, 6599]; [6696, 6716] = 0.005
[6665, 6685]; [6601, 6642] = -0.003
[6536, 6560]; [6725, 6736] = 0.002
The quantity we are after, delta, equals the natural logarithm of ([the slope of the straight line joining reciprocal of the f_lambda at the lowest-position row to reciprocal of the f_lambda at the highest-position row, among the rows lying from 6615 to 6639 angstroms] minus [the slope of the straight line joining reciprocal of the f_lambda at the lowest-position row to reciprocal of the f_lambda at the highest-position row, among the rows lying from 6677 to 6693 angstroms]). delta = -4.9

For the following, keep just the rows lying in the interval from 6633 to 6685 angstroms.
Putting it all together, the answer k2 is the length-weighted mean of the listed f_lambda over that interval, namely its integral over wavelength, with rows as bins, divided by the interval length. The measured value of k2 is 1.4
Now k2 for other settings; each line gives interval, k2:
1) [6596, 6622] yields 1.5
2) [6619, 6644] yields 1.3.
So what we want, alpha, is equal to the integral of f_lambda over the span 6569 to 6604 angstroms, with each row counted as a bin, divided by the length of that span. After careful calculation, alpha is 1.84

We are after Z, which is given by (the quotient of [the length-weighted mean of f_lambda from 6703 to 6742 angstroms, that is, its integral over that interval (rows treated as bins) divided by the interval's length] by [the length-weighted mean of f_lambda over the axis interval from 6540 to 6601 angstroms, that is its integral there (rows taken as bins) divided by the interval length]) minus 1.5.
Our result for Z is -0.59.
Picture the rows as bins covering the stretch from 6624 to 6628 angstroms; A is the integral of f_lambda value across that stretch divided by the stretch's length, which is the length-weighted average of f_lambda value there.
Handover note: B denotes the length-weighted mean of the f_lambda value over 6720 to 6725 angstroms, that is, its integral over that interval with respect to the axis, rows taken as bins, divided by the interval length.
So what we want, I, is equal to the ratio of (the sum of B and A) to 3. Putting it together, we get 1.02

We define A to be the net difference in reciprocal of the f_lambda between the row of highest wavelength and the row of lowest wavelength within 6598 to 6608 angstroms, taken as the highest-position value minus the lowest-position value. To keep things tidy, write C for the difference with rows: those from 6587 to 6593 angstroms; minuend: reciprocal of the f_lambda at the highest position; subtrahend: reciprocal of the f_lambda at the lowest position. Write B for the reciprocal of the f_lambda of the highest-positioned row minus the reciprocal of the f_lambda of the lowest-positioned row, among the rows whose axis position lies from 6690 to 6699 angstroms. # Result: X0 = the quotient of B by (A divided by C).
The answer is 0.02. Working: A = -0.086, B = -0.01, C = 0.22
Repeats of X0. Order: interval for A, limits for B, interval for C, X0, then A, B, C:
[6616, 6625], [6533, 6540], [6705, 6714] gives -0.14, -0.011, 0.05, 0.03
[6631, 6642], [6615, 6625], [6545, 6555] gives -0.12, -0.023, 0.08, 0.04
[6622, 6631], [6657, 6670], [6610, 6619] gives 0.11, -0.051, 0.07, -0.09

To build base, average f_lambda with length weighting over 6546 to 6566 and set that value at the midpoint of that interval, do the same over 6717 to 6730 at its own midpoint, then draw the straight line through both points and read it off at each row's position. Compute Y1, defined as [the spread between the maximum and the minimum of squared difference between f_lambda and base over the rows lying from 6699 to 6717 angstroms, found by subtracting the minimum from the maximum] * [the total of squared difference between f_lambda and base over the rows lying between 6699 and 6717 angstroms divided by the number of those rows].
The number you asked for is 0.03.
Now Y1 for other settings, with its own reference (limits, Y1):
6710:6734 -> 0.01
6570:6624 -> 0.26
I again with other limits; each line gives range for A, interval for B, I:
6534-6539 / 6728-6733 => 1.17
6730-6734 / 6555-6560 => 1.28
